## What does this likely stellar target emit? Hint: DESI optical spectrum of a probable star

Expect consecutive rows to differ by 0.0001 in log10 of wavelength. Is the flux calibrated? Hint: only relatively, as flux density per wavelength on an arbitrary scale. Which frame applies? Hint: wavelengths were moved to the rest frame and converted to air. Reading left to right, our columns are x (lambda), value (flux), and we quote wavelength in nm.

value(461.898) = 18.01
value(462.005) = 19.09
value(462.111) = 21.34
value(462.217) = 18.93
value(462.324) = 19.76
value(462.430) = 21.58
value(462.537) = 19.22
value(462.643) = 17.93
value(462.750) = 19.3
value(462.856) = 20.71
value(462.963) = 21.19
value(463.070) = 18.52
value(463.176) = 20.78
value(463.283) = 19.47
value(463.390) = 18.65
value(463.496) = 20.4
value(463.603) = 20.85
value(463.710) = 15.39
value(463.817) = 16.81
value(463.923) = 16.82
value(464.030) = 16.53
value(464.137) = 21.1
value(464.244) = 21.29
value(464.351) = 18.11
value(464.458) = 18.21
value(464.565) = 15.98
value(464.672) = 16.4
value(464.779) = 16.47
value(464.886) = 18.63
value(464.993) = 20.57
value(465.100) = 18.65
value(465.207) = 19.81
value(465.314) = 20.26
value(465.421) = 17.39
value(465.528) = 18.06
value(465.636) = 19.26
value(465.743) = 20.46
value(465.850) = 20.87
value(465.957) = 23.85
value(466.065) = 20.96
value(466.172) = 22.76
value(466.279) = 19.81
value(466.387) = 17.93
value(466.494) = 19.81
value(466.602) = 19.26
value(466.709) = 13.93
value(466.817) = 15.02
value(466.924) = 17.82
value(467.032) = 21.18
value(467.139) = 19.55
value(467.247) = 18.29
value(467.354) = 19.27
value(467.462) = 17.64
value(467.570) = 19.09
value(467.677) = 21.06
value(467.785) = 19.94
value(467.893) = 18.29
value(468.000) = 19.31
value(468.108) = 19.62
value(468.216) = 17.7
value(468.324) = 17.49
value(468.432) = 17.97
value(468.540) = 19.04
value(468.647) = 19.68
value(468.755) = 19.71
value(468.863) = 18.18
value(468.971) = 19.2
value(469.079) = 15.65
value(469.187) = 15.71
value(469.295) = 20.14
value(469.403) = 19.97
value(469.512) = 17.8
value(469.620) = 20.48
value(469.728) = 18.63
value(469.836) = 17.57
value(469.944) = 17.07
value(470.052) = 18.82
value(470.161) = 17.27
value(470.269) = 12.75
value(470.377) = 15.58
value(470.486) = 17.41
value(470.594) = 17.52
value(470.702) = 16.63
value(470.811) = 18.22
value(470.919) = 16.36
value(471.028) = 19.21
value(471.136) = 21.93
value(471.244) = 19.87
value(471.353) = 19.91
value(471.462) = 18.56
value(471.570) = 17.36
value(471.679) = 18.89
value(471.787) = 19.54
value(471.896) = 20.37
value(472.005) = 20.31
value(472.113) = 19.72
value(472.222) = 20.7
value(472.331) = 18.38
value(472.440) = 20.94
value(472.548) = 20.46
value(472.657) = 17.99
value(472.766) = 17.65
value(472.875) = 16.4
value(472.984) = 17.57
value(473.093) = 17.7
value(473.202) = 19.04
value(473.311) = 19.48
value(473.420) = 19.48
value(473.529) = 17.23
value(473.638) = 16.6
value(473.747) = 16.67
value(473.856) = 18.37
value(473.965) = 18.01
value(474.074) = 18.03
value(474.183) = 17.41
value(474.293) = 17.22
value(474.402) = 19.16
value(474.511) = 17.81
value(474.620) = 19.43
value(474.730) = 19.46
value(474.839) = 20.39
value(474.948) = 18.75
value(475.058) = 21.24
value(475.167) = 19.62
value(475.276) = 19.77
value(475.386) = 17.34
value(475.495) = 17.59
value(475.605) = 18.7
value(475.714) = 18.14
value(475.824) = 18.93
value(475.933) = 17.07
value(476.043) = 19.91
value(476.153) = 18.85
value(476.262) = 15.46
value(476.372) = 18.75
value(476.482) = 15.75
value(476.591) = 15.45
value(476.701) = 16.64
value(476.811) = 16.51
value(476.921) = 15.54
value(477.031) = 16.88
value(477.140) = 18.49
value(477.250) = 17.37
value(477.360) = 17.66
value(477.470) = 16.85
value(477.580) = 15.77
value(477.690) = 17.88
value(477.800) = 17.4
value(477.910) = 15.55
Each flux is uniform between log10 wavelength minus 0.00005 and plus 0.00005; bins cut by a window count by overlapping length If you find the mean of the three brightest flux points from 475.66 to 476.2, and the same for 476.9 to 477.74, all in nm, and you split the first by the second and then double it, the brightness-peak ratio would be 2.14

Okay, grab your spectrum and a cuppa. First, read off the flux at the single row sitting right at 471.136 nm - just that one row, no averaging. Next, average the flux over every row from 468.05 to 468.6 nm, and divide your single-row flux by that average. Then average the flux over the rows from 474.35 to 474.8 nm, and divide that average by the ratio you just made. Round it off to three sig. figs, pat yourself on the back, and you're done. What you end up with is 15.9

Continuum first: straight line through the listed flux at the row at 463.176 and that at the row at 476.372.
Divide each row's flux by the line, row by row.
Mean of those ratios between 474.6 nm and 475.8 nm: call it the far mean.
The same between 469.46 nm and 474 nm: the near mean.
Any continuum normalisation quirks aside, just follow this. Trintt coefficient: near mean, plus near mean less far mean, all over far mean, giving 0.87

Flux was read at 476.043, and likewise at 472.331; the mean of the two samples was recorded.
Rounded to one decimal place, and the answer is 19.1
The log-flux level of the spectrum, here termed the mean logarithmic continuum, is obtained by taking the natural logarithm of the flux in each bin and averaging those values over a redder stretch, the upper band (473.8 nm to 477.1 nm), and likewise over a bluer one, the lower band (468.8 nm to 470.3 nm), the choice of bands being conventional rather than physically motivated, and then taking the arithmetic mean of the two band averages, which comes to 2.88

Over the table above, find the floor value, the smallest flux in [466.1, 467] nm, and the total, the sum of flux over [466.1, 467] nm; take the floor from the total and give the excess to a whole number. 132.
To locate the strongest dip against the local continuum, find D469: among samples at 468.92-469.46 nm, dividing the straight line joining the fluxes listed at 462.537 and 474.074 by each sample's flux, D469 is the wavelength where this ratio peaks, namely 469.079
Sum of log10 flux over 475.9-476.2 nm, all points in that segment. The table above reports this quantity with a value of 3.81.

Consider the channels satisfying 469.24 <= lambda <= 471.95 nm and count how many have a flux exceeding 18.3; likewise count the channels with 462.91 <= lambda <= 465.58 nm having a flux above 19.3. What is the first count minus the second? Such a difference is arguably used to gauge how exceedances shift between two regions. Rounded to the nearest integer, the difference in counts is 3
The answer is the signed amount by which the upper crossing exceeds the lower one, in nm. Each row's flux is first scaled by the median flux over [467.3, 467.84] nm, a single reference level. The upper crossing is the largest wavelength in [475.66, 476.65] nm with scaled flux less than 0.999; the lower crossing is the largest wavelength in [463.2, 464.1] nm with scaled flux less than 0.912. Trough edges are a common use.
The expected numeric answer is 12.56 nm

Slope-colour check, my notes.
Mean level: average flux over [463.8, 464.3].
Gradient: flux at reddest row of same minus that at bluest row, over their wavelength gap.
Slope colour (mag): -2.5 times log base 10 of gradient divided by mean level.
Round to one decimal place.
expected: 0.6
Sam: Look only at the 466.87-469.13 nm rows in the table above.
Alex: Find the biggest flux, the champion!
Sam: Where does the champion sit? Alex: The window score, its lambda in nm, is 467.032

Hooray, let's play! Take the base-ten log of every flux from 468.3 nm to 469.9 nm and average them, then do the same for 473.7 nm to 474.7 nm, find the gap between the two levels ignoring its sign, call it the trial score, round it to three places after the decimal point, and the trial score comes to 0.010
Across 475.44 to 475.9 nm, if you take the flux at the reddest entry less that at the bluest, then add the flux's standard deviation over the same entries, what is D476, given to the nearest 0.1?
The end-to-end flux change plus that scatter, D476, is 1.9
